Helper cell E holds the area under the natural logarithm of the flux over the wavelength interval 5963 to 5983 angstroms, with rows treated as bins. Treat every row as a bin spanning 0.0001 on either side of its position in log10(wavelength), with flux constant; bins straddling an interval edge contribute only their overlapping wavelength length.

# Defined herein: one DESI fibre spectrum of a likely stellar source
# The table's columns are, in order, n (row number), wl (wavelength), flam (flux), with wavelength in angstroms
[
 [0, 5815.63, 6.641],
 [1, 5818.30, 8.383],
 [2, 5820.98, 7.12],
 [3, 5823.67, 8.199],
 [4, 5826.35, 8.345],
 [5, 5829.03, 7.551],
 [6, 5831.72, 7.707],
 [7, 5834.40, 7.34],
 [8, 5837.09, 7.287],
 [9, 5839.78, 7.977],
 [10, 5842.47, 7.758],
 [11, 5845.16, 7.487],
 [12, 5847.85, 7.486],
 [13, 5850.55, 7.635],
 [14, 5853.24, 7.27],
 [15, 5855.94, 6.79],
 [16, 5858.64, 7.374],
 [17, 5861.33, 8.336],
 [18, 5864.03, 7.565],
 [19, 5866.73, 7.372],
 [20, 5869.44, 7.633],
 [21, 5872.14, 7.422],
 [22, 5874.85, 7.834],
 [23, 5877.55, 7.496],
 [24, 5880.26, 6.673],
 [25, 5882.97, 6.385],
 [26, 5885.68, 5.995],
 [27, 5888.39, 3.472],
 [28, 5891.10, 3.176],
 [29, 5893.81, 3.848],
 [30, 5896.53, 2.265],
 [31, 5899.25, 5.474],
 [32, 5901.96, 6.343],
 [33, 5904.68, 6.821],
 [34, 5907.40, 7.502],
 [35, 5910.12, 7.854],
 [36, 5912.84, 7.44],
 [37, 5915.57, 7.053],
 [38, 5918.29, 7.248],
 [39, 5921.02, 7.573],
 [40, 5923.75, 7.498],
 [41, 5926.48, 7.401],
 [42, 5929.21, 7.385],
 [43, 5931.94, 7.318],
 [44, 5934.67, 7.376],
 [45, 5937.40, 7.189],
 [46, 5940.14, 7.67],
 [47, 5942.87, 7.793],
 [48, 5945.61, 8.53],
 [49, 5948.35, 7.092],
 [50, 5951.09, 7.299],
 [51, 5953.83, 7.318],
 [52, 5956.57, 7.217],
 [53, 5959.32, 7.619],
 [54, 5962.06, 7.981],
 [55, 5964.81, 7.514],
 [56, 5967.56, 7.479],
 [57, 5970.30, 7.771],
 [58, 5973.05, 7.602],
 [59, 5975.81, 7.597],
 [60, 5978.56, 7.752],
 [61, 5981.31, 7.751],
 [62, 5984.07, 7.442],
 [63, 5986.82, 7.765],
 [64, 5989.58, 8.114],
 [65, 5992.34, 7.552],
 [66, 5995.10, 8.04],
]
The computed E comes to 40.7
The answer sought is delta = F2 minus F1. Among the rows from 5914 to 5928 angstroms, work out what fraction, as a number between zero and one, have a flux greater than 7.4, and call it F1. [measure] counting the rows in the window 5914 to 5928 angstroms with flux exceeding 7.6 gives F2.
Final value -0.6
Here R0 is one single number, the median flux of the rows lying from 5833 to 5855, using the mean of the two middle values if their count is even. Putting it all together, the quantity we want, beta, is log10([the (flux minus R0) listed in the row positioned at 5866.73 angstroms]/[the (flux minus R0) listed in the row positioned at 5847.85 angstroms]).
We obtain 2.4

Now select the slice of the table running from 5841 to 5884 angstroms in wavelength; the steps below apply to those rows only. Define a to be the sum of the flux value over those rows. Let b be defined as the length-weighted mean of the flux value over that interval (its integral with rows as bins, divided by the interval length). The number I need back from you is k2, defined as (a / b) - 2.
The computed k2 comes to 14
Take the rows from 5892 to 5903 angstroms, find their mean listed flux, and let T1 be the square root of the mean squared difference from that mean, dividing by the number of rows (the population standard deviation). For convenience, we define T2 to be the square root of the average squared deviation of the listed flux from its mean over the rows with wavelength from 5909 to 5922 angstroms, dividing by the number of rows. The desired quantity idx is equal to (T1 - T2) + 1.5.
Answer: 2.8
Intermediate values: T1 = 1.56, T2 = 0.27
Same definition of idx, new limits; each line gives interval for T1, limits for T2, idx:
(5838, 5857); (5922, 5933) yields 1.8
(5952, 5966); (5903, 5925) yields 1.5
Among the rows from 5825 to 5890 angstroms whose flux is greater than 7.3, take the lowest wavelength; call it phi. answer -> 5826.35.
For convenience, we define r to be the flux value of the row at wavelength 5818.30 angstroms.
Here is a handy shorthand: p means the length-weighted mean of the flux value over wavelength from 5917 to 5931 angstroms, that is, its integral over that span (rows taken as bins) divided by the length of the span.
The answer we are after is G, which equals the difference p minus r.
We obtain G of -1.0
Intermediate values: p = 7.4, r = 8.383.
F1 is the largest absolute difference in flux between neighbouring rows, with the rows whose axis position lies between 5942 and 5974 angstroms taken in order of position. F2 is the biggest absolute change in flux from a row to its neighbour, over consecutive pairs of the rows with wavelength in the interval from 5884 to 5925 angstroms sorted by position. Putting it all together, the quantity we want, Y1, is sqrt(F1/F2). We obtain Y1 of 0.67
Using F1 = 1.4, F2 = 3.2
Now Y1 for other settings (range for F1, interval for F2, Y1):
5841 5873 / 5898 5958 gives 0.82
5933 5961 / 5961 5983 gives 1.75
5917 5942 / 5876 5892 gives 0.44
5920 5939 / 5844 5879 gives 0.44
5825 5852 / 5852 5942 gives 0.50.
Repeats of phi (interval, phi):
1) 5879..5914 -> 5907.40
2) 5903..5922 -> 5907.40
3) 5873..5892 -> 5874.85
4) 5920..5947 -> 5921.02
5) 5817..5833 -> 5818.30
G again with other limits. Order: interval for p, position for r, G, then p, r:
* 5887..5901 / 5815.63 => -2.9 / 3.7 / 6.641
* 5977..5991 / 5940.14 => 0.1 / 7.8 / 7.67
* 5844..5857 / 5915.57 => 0.3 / 7.3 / 7.053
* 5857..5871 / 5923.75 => 0.1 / 7.6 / 7.498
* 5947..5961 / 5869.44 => -0.3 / 7.3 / 7.633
